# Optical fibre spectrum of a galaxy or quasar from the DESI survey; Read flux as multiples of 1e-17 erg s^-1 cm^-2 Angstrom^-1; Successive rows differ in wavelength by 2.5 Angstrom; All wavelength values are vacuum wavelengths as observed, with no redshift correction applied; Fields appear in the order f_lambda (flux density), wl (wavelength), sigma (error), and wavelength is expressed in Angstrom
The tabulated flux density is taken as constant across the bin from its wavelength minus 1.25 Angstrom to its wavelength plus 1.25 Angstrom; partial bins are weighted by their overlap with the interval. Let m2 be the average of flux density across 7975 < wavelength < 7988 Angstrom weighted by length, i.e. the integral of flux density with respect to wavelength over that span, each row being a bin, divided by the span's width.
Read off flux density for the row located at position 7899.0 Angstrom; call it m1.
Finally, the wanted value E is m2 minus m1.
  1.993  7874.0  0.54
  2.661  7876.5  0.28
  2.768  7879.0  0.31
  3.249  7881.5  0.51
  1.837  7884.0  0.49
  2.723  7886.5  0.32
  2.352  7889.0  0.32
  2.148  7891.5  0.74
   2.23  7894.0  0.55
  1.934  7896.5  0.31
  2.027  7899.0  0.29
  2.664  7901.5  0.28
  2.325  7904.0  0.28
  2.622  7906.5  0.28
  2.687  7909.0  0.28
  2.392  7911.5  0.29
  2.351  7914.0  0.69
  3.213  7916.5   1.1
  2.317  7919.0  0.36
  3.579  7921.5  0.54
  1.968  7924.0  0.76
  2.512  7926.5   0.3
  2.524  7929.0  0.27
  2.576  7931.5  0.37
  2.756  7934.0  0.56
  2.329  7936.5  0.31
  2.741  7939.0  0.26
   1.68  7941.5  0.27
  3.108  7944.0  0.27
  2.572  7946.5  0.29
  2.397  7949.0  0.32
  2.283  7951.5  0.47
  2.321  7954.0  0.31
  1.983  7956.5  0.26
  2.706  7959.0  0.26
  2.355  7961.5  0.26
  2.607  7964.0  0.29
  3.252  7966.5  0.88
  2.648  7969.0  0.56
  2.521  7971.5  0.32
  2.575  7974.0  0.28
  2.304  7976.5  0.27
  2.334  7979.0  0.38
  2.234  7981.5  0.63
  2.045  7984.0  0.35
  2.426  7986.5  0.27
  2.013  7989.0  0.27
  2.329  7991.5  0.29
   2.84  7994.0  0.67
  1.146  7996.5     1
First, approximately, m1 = 2.027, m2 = 2.27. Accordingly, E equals 0.24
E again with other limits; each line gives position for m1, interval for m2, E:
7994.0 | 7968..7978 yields -0.34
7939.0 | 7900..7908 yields -0.22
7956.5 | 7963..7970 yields 0.87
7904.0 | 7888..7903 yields -0.10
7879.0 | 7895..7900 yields -0.78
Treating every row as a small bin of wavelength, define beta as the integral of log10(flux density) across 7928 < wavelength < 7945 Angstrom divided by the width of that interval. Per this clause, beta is 0.40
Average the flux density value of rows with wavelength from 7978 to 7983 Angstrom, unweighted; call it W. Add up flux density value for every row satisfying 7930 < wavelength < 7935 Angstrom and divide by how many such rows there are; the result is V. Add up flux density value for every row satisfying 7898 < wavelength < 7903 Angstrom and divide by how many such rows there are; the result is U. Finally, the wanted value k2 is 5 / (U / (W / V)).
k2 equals 1.8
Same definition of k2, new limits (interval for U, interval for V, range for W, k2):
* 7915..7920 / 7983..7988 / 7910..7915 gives 1.9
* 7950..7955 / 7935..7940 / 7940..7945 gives 2.1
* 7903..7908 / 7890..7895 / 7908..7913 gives 2.3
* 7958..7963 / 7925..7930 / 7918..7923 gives 2.3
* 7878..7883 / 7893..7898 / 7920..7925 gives 2.2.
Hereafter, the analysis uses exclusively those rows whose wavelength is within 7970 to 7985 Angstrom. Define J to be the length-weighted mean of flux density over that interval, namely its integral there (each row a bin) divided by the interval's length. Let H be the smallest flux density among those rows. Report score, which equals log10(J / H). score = 0.06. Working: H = 2.045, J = 2.35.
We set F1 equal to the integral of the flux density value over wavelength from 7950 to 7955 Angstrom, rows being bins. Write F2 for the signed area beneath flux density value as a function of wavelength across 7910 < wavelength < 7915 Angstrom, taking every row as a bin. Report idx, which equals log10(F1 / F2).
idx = -0.02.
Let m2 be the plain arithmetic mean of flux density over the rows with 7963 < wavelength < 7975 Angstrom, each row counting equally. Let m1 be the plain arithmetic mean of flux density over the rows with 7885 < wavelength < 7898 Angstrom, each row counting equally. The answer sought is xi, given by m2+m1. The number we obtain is 5.00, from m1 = 2.28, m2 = 2.72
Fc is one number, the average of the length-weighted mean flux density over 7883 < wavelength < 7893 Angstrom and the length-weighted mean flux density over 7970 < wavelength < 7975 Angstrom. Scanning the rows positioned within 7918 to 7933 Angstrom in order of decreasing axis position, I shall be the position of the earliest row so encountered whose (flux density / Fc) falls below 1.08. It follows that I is 7931.5 Angstrom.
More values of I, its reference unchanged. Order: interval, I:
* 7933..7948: 7946.5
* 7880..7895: 7894.0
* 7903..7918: 7914.0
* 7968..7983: 7981.5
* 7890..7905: 7904.0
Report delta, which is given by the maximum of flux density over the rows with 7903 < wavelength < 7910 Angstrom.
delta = 2.687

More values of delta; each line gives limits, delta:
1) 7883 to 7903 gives 2.723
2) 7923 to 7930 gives 2.524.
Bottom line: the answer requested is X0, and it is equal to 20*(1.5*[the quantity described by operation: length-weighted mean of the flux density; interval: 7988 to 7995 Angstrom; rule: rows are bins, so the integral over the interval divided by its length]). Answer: 72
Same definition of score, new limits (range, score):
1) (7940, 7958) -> 0.14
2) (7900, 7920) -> 0.04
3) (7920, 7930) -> 0.13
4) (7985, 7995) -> 0.07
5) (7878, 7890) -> 0.15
